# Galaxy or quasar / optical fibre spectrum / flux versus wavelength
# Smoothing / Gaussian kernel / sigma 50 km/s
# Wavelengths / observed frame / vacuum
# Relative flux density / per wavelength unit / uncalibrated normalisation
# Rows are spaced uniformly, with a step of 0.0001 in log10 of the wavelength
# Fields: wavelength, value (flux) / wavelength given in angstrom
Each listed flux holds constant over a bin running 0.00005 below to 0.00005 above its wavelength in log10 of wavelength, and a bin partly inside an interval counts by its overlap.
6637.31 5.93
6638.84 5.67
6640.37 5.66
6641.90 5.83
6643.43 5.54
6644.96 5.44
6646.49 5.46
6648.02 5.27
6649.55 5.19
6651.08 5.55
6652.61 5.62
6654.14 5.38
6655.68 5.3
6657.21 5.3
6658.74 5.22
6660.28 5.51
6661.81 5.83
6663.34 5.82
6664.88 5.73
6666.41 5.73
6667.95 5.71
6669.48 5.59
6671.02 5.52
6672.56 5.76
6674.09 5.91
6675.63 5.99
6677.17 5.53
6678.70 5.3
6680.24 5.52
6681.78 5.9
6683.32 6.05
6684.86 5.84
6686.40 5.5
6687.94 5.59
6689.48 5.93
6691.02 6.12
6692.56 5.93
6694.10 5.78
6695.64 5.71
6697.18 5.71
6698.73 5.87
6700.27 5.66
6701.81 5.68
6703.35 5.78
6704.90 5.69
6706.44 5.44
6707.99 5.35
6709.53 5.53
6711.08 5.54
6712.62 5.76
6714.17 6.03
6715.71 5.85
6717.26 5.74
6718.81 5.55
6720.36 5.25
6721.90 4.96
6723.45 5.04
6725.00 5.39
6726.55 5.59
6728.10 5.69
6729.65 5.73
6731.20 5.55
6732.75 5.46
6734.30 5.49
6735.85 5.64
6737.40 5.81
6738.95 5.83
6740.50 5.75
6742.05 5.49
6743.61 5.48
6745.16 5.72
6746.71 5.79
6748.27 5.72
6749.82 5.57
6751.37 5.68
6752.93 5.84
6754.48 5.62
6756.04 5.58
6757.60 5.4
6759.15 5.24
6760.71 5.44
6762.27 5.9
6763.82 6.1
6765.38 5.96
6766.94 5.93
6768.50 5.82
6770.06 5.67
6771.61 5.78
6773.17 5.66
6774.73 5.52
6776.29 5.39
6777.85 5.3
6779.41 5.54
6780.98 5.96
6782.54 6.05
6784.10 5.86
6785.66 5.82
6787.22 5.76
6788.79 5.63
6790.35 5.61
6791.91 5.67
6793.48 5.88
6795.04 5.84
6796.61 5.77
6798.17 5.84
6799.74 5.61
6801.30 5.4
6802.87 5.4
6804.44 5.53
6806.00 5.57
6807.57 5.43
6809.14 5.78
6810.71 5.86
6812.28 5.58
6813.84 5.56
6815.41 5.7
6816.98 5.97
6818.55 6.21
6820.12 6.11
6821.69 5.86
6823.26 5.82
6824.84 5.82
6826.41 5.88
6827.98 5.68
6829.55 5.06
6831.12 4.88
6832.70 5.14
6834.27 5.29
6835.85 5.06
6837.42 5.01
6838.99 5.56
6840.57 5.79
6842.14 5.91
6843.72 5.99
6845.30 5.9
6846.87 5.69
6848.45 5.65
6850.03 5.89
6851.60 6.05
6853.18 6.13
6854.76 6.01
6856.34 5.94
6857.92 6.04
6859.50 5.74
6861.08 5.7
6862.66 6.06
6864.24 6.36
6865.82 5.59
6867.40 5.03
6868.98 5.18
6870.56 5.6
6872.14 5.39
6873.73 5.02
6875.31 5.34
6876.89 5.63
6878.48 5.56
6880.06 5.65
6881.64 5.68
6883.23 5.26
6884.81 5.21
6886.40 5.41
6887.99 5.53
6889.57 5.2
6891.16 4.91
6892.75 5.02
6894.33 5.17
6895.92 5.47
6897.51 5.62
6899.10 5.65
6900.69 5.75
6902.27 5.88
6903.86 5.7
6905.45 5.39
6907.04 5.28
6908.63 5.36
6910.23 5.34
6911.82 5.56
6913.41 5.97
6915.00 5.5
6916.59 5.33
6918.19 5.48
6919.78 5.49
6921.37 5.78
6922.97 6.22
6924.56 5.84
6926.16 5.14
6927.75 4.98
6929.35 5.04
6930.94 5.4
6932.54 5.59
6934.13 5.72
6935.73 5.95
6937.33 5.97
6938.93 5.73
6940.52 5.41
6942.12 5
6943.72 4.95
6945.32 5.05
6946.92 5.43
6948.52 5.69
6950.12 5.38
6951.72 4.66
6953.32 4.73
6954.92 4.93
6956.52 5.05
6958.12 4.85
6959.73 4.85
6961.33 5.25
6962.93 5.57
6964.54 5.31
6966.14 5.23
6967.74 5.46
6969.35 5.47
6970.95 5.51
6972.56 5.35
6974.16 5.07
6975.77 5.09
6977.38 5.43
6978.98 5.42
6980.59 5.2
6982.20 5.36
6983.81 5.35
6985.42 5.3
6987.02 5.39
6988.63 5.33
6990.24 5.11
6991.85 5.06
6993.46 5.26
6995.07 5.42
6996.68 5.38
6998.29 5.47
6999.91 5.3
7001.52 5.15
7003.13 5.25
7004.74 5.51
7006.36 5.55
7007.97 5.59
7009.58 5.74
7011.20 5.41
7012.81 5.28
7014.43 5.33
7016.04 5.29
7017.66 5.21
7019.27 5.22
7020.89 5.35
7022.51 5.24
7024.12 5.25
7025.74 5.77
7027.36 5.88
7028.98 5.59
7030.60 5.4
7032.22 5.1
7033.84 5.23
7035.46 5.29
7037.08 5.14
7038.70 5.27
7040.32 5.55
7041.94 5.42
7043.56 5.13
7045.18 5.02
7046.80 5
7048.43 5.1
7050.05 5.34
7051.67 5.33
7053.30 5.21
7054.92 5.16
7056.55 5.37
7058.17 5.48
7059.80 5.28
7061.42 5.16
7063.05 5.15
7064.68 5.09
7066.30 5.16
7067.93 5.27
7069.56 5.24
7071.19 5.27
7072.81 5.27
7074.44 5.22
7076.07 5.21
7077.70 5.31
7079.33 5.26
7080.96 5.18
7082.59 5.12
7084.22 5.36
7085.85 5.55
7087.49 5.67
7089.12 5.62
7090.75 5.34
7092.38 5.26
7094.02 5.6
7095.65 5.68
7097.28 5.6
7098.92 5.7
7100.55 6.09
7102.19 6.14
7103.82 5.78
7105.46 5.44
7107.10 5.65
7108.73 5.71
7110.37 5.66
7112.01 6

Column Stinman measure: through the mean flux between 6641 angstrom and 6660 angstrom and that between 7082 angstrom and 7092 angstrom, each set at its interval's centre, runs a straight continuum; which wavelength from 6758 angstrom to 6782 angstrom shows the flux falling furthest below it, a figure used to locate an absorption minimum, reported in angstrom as 6759.15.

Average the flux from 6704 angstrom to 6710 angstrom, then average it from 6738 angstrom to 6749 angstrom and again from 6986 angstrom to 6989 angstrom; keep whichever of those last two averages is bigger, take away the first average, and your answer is 0.18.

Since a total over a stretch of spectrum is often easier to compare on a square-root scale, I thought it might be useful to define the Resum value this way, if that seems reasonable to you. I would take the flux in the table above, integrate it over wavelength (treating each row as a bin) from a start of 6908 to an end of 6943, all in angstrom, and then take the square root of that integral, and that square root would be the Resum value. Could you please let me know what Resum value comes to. 13.9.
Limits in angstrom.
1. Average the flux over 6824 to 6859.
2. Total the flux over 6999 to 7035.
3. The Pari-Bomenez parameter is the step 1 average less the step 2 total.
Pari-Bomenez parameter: -113.0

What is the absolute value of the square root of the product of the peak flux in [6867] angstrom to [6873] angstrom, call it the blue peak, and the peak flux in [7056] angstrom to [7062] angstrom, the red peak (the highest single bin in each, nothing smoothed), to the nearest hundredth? 5.54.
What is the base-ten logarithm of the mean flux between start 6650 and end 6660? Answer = 0.732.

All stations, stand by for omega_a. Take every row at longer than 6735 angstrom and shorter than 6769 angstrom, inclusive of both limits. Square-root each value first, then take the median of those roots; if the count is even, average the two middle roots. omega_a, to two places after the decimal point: 2.39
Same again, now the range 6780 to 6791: 2.41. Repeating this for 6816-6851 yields 2.41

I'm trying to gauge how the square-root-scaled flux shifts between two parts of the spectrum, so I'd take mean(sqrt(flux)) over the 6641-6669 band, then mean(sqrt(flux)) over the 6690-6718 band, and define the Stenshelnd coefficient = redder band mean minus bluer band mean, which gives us 0.044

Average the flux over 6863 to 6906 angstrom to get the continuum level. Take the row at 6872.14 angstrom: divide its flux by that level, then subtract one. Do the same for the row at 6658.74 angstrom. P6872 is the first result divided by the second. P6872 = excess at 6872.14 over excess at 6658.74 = 0.3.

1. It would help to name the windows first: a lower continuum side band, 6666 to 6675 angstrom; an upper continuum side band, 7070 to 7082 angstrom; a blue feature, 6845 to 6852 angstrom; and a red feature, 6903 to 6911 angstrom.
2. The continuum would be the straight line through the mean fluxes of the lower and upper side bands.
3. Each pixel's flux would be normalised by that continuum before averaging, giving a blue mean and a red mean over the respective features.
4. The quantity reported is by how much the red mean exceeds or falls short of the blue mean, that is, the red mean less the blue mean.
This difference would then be -0.06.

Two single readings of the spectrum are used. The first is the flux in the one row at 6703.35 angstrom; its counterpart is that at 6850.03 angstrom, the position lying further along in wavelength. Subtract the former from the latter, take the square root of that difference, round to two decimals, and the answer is 0.33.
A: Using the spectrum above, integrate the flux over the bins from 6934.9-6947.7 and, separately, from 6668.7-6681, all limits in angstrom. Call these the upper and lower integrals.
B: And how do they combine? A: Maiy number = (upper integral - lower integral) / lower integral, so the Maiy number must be 0.00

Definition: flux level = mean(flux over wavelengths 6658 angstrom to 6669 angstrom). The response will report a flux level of 5.65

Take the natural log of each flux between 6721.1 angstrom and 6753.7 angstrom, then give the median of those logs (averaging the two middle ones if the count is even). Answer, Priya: 1.73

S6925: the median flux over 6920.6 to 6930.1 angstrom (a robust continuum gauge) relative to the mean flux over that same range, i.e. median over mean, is 0.993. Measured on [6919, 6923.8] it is 0.991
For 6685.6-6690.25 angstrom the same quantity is 0.985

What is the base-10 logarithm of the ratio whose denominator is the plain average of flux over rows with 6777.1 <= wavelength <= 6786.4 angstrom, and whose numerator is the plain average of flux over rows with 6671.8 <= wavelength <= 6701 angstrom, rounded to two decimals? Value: 0.00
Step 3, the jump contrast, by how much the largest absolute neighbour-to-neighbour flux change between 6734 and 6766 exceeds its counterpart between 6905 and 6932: -0.2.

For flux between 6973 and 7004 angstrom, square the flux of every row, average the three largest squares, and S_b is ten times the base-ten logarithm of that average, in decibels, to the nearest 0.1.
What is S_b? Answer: 14.7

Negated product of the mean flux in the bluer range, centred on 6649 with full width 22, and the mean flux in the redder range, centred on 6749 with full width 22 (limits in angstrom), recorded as -30.7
